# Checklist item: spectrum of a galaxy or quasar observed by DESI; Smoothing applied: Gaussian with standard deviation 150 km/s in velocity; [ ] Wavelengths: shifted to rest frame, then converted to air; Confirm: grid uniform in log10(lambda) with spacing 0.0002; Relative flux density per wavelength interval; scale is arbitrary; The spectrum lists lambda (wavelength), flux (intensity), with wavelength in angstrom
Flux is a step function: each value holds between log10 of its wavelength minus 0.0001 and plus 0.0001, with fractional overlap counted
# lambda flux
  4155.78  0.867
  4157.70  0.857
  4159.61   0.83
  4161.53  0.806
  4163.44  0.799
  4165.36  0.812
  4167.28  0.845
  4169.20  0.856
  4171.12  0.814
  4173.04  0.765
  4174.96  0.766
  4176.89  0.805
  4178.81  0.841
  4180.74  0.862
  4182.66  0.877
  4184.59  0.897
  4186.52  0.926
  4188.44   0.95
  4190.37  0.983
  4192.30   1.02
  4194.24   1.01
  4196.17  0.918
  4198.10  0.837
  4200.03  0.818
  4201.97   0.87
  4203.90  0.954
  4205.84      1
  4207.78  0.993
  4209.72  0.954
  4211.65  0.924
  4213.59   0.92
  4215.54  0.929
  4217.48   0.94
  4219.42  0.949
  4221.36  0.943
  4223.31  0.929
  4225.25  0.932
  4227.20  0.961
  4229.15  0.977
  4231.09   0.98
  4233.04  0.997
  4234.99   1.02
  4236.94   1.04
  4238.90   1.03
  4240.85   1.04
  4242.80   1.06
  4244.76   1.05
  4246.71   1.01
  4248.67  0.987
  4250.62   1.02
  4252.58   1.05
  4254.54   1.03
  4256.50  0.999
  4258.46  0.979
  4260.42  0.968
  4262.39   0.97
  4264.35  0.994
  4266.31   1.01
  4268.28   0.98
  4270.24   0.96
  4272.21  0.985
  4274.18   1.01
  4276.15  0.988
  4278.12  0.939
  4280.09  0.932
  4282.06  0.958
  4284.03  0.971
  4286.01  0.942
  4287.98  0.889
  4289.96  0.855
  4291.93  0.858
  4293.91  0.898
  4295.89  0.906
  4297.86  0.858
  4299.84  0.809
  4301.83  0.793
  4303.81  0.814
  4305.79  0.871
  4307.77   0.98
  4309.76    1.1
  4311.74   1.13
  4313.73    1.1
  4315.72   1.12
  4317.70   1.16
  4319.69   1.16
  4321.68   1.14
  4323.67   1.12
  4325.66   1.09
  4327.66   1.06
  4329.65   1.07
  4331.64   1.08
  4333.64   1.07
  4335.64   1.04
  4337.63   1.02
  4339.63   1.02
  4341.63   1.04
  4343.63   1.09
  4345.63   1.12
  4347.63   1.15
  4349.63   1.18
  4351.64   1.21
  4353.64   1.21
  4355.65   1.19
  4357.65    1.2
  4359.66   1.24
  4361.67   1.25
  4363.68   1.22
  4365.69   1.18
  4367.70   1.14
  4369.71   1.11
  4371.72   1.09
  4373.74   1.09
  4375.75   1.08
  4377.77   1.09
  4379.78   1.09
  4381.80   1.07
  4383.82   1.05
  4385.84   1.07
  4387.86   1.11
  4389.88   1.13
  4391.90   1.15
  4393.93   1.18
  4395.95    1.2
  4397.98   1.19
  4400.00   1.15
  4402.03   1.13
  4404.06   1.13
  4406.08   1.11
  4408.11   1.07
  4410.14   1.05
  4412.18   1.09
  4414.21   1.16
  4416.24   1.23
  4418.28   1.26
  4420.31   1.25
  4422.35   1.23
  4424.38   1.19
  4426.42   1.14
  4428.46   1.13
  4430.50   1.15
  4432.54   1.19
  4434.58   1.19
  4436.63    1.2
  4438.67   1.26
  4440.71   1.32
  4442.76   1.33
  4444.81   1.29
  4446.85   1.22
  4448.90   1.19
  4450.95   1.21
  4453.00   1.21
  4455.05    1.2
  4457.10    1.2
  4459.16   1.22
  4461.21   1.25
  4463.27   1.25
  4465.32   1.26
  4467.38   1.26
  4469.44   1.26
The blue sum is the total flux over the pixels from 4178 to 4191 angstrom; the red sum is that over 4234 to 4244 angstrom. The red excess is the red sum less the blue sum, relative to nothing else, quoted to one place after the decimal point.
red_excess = -1.1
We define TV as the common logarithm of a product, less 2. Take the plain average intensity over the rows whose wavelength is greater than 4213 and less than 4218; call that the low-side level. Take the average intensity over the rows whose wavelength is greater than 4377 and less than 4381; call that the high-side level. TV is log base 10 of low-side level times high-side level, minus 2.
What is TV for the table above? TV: -1.99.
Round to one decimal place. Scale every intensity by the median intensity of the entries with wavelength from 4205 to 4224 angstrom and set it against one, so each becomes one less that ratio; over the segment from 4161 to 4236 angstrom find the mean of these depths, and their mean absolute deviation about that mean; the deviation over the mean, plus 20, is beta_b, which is 21.9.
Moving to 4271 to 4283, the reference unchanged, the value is 19.1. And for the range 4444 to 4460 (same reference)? 19.9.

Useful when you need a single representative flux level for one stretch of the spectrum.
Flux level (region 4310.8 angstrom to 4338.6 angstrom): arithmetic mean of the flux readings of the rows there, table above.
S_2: 1.10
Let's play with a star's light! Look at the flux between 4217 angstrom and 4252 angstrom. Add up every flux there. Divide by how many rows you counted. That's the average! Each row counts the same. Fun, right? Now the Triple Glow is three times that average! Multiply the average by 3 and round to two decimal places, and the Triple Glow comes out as 2.98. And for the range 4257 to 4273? 2.94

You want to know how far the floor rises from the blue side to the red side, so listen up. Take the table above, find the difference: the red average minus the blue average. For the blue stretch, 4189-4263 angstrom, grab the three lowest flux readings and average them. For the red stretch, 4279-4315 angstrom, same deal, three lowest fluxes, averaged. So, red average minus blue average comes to 0.0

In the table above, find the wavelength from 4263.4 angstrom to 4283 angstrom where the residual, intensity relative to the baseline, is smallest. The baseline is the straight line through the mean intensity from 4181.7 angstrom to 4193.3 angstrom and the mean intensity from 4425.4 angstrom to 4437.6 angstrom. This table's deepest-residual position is 4280.09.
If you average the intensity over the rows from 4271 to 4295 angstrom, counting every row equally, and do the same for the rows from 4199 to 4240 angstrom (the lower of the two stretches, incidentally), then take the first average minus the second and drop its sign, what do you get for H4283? 0.020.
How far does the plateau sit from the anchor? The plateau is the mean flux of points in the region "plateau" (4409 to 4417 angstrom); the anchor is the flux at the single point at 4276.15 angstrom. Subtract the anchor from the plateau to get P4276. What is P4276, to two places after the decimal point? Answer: 0.14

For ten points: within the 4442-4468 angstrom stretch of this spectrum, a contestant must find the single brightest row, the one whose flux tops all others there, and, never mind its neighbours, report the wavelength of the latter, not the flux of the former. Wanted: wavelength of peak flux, 4442.76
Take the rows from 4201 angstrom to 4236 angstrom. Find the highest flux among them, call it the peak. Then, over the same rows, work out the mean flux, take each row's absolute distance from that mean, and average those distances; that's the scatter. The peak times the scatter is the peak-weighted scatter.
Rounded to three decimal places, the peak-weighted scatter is 0.028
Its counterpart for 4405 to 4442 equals 0.078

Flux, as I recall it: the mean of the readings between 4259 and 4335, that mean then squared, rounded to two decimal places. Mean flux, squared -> 0.98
